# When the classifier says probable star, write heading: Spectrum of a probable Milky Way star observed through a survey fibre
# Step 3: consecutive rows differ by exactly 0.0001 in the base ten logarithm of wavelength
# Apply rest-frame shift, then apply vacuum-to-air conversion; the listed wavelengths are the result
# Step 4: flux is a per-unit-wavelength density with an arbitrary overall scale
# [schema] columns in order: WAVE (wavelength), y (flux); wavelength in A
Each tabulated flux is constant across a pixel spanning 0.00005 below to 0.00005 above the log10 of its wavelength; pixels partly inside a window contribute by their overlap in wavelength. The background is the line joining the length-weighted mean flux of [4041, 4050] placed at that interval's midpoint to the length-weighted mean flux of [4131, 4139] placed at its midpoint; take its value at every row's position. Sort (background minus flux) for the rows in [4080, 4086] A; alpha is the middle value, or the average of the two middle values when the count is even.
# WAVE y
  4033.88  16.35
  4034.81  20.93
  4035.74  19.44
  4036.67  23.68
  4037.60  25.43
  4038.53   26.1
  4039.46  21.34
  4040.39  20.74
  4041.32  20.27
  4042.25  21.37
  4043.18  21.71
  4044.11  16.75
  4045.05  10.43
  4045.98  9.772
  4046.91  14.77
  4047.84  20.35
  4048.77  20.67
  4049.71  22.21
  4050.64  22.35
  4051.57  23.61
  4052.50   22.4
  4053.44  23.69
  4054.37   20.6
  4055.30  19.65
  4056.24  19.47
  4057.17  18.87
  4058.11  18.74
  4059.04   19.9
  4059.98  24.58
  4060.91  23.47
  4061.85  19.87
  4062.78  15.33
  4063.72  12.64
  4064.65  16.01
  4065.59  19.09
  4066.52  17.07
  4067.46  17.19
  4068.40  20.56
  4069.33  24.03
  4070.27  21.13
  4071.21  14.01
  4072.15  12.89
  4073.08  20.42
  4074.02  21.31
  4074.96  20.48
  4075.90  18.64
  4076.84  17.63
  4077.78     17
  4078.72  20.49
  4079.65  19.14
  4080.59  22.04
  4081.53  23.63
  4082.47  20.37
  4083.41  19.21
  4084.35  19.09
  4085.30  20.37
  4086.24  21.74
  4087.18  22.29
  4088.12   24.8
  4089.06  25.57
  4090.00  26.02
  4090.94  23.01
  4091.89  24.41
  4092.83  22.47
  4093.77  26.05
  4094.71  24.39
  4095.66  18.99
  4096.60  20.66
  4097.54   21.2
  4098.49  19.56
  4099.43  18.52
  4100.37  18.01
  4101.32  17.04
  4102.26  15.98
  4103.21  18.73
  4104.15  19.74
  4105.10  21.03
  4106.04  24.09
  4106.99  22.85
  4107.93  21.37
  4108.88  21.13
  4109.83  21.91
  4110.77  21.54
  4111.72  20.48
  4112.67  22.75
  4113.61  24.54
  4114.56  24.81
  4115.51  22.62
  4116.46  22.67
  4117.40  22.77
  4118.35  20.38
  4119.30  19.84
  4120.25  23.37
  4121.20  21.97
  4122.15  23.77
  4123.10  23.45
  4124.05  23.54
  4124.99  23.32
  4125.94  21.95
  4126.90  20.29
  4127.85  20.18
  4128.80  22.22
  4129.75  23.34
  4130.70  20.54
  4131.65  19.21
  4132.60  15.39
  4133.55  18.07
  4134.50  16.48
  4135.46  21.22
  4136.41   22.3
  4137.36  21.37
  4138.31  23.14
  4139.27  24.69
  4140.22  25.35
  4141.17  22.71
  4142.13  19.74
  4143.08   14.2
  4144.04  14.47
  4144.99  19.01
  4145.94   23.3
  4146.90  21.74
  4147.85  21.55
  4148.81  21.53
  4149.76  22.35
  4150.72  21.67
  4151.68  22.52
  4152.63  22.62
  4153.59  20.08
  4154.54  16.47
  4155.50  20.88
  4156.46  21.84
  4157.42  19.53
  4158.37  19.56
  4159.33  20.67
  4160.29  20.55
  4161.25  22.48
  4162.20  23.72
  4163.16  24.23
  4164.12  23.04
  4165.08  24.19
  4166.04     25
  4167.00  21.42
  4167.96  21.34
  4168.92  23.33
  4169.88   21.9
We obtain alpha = -1.8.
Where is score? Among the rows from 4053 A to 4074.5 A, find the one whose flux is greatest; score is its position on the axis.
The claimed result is 4059.98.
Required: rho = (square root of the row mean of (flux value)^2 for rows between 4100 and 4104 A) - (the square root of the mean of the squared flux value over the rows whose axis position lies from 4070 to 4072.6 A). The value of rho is 1.1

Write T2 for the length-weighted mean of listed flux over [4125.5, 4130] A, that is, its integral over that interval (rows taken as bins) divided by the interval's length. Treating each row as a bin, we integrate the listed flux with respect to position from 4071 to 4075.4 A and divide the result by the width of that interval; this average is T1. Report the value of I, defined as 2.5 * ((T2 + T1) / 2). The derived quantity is 49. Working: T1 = 18.04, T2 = 21.5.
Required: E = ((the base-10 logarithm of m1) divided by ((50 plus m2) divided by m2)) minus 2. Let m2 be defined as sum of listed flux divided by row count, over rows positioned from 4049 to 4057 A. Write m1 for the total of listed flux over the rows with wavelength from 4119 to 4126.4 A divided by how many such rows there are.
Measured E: -1.59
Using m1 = 22.7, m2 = 22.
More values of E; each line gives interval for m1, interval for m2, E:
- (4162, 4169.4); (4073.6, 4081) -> -1.62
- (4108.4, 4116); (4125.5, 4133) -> -1.61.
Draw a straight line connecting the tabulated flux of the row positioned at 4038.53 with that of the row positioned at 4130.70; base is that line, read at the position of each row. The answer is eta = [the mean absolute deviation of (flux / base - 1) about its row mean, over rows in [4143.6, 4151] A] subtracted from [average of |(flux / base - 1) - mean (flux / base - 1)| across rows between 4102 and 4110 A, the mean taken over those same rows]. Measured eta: -0.022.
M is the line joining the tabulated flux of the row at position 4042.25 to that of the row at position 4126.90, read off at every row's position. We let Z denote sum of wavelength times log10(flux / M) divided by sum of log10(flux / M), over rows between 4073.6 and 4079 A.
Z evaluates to 4077.1 A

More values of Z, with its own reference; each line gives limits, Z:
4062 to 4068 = 4064.6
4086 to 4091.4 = 4089.0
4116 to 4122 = 4118.7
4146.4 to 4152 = 4149.5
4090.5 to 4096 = 4092.7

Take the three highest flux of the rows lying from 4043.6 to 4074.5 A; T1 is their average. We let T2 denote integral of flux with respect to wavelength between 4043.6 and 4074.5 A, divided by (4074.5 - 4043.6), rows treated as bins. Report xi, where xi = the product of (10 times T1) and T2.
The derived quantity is 4557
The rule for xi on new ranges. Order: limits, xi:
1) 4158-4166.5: 5539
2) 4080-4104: 5520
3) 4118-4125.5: 5306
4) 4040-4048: 3660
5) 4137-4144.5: 5048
